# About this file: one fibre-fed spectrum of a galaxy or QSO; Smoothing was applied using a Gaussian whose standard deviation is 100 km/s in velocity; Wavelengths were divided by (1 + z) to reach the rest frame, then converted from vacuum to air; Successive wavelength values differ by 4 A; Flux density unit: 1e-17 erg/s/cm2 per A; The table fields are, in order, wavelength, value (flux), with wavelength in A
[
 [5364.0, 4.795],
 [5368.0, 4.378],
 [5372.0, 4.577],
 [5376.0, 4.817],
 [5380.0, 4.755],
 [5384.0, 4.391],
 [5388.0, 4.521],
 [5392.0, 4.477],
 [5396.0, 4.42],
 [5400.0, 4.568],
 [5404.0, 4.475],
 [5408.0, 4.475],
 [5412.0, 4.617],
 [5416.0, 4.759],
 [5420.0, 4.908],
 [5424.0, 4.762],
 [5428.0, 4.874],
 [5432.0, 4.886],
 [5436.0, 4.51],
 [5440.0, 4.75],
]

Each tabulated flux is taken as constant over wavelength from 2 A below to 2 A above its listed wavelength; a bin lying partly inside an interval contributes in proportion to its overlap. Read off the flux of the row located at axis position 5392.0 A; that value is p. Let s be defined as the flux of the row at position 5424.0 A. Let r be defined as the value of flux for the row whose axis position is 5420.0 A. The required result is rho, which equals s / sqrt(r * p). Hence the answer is 1.02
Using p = 4.477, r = 4.908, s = 4.762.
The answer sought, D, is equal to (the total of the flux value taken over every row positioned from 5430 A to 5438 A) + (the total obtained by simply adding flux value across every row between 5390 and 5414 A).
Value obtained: 36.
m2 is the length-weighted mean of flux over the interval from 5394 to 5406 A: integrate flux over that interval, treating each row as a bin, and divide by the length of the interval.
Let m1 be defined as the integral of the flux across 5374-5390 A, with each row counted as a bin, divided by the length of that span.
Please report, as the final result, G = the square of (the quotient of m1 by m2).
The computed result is 1.06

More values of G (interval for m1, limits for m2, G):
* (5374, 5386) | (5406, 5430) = 0.97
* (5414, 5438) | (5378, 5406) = 1.12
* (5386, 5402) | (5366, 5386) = 0.96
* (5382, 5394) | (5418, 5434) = 0.84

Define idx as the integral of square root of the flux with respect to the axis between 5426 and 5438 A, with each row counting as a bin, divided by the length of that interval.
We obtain 2.18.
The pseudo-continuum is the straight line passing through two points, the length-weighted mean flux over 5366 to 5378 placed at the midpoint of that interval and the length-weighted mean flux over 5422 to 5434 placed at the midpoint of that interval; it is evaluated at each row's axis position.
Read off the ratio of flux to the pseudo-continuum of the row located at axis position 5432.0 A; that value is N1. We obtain 1.01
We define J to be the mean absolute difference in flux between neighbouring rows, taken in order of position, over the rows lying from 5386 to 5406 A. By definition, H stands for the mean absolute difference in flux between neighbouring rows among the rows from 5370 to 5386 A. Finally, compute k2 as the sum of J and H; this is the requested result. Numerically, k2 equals 0.31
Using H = 0.22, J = 0.09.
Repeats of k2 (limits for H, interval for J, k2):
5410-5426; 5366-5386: 0.36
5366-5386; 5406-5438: 0.37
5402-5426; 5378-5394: 0.30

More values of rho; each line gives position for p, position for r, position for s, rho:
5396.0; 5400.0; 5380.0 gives 1.06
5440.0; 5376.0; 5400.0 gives 0.95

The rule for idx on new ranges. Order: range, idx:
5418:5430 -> 2.20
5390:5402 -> 2.12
